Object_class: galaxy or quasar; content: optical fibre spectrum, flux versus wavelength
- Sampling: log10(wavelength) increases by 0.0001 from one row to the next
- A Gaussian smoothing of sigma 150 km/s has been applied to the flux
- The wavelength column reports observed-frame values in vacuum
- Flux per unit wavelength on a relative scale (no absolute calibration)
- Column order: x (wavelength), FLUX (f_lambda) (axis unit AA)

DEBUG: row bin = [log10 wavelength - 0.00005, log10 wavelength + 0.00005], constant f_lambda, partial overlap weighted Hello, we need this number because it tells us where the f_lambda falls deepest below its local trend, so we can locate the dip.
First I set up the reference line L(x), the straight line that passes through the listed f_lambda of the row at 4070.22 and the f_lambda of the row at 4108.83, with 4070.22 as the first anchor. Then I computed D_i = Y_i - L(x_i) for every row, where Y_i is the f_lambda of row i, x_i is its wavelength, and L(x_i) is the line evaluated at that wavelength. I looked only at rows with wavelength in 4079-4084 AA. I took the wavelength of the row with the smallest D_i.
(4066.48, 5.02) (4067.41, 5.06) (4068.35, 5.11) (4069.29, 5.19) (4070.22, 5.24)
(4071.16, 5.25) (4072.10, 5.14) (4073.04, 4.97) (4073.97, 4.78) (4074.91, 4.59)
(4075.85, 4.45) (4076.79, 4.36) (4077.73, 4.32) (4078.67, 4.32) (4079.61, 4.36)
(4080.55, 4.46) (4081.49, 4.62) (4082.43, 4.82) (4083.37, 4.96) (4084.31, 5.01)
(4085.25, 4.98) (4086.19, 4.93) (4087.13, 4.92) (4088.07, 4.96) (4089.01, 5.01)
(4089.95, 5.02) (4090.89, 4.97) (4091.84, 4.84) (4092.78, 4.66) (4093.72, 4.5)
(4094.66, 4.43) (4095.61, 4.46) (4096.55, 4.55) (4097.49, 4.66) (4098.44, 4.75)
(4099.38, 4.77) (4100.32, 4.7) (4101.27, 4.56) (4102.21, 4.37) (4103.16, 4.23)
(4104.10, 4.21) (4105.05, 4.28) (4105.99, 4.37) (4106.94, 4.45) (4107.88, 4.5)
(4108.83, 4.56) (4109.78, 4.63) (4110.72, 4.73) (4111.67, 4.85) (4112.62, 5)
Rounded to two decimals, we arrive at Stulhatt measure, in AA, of 4079.61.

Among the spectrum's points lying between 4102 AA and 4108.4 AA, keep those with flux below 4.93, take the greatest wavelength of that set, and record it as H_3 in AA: 4107.88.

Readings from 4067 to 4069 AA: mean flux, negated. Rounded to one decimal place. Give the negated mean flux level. -5.1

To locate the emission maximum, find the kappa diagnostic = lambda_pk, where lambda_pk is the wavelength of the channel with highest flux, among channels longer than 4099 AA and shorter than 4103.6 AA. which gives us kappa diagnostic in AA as 4099.38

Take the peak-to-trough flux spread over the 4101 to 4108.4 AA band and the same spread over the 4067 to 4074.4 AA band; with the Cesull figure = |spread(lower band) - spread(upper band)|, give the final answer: 0.12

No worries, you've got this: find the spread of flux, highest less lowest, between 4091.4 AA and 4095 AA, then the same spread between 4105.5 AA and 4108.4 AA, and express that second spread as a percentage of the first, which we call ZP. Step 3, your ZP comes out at 32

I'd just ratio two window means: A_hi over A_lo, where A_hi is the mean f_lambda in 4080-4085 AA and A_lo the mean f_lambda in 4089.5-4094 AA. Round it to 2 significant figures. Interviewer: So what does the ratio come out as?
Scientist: 0.99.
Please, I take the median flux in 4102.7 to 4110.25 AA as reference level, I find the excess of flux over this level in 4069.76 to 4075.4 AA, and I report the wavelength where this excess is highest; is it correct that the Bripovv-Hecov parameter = 4071.16 AA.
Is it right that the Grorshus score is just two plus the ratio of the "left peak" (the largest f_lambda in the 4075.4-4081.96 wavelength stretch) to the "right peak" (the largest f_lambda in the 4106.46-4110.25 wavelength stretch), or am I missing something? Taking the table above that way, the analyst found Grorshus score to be 2.998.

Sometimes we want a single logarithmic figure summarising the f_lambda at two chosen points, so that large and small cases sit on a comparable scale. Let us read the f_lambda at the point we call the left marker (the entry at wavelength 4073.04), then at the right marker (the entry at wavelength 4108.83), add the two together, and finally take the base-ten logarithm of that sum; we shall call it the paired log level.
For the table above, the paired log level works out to 0.98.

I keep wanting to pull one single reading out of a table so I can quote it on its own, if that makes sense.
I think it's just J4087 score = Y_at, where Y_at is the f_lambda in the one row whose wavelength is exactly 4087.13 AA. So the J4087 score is 4.92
